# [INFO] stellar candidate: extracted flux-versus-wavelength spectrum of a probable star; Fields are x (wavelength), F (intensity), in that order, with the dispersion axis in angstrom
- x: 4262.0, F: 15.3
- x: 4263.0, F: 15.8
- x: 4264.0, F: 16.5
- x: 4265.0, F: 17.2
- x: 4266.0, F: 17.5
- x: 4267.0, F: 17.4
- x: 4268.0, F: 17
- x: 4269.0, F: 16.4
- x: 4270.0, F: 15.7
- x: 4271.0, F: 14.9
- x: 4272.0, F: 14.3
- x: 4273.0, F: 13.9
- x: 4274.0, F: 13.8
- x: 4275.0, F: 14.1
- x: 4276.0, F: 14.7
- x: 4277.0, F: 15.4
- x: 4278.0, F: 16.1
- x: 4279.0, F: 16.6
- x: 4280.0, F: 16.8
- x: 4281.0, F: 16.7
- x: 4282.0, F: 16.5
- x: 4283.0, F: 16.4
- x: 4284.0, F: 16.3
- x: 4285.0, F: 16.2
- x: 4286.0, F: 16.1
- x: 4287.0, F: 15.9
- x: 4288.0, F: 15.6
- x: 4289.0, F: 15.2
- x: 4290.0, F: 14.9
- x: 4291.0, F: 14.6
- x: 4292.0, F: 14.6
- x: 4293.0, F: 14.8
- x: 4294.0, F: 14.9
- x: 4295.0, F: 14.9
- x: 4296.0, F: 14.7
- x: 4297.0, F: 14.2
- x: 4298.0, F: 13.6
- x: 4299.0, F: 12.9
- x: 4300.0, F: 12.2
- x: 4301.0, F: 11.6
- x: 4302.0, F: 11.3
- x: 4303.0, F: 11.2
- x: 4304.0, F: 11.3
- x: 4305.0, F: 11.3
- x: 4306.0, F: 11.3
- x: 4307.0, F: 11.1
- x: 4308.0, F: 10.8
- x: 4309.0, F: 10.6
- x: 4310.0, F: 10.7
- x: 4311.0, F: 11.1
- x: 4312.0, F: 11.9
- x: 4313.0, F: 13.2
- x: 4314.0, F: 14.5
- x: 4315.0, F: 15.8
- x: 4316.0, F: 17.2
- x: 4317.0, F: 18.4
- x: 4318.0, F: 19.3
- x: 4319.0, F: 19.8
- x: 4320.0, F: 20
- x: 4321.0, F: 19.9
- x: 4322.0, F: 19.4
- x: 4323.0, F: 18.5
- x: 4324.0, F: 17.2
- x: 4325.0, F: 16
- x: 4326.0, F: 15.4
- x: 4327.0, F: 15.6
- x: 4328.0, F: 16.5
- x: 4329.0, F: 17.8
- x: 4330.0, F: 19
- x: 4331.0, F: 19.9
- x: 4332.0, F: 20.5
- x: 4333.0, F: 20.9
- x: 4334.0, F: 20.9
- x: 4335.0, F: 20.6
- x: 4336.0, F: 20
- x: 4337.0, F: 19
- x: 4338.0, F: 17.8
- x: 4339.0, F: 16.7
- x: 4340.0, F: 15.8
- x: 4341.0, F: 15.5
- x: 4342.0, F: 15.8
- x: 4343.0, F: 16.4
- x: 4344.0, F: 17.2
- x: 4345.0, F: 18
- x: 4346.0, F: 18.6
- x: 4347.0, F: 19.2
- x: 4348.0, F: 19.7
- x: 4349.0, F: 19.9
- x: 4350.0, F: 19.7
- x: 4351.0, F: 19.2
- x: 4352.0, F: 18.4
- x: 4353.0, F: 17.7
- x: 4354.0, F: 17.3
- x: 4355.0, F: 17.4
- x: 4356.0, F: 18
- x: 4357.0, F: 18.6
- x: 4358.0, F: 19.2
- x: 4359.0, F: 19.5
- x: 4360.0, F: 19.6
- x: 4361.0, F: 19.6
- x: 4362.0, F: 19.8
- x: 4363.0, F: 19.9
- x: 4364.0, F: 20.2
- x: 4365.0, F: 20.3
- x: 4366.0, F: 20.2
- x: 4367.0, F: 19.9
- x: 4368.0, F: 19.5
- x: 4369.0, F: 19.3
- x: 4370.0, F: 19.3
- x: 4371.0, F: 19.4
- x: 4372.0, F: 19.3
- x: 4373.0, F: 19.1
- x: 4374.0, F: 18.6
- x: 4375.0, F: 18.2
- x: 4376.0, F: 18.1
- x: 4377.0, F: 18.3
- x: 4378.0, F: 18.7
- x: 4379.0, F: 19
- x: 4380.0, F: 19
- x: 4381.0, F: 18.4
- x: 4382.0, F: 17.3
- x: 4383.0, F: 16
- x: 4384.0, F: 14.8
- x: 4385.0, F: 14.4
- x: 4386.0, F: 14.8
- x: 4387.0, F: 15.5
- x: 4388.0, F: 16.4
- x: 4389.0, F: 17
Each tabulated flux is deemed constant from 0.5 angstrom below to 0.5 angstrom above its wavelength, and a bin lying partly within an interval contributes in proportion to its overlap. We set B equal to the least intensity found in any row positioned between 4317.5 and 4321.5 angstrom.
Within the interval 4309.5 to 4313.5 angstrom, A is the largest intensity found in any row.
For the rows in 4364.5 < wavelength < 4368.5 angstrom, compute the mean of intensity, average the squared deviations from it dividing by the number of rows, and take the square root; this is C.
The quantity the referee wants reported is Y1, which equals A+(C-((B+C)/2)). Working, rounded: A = 13.2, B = 19.3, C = 0.31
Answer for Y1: 4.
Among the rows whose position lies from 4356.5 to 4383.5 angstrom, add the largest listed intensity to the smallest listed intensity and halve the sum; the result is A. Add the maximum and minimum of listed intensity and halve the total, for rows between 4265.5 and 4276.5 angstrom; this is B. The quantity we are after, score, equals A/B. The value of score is 1.2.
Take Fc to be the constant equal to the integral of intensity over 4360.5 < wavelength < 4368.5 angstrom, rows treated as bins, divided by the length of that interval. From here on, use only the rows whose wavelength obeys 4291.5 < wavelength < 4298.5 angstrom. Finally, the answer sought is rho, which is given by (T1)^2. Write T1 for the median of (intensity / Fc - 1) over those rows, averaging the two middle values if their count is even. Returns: 0.07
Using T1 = -0.3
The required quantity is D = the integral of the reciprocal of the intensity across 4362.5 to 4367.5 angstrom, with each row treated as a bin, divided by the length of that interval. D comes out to 0.050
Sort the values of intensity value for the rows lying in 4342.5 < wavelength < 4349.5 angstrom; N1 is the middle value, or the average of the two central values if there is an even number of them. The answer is 18.6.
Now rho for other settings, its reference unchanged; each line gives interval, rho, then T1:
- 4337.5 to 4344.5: 0.03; -0.2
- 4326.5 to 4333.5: 0.00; 0.0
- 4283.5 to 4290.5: 0.04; -0.2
